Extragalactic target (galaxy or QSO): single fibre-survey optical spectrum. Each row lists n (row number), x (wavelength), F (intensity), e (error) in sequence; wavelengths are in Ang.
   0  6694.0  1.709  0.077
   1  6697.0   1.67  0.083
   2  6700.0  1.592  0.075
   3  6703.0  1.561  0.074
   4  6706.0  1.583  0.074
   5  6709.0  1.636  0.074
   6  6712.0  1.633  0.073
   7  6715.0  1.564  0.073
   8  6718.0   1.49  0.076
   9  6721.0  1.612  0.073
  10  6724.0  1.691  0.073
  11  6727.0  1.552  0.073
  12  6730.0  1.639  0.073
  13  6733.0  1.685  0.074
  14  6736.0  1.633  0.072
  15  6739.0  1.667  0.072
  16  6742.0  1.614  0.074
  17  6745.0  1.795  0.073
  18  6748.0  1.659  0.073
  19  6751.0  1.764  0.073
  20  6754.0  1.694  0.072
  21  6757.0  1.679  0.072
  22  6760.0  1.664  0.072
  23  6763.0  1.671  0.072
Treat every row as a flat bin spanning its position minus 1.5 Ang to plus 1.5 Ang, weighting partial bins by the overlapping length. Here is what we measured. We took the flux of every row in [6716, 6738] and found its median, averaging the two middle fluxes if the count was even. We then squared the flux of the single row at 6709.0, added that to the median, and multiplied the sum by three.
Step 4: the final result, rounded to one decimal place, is 12.9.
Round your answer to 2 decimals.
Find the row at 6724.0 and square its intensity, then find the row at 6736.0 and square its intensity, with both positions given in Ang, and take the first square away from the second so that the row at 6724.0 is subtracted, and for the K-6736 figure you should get -0.19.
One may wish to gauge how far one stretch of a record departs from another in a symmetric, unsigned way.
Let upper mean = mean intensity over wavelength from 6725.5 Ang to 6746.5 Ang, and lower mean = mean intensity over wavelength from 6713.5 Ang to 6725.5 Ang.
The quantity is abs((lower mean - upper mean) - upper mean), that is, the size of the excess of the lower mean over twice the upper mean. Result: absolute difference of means 1.72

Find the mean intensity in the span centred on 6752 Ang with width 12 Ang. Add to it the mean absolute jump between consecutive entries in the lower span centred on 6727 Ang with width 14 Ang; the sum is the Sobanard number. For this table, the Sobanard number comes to 1.79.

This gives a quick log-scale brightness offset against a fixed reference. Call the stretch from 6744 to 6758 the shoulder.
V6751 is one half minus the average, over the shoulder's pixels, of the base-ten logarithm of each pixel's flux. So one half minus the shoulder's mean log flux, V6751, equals 0.265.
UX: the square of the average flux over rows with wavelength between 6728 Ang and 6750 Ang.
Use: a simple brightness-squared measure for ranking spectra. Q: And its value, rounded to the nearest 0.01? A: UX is 2.79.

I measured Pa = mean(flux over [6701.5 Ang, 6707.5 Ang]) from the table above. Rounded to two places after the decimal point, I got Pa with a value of 1.57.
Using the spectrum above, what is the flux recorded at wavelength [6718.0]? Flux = 1.49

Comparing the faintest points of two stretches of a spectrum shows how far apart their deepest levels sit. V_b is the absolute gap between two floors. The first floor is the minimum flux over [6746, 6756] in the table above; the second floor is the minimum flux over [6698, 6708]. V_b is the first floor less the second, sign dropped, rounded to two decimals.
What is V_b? 0.10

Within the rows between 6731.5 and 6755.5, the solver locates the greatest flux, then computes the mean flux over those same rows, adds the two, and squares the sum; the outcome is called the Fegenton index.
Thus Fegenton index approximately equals 12.1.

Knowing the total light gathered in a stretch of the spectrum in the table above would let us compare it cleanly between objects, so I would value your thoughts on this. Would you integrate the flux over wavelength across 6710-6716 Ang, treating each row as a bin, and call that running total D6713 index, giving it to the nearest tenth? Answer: 9.6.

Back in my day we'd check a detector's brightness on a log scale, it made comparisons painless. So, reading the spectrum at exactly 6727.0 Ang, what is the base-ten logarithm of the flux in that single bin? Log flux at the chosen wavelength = 0.191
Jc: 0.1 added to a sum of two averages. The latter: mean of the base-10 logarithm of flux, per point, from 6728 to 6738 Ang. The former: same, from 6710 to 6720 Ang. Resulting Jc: 0.512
